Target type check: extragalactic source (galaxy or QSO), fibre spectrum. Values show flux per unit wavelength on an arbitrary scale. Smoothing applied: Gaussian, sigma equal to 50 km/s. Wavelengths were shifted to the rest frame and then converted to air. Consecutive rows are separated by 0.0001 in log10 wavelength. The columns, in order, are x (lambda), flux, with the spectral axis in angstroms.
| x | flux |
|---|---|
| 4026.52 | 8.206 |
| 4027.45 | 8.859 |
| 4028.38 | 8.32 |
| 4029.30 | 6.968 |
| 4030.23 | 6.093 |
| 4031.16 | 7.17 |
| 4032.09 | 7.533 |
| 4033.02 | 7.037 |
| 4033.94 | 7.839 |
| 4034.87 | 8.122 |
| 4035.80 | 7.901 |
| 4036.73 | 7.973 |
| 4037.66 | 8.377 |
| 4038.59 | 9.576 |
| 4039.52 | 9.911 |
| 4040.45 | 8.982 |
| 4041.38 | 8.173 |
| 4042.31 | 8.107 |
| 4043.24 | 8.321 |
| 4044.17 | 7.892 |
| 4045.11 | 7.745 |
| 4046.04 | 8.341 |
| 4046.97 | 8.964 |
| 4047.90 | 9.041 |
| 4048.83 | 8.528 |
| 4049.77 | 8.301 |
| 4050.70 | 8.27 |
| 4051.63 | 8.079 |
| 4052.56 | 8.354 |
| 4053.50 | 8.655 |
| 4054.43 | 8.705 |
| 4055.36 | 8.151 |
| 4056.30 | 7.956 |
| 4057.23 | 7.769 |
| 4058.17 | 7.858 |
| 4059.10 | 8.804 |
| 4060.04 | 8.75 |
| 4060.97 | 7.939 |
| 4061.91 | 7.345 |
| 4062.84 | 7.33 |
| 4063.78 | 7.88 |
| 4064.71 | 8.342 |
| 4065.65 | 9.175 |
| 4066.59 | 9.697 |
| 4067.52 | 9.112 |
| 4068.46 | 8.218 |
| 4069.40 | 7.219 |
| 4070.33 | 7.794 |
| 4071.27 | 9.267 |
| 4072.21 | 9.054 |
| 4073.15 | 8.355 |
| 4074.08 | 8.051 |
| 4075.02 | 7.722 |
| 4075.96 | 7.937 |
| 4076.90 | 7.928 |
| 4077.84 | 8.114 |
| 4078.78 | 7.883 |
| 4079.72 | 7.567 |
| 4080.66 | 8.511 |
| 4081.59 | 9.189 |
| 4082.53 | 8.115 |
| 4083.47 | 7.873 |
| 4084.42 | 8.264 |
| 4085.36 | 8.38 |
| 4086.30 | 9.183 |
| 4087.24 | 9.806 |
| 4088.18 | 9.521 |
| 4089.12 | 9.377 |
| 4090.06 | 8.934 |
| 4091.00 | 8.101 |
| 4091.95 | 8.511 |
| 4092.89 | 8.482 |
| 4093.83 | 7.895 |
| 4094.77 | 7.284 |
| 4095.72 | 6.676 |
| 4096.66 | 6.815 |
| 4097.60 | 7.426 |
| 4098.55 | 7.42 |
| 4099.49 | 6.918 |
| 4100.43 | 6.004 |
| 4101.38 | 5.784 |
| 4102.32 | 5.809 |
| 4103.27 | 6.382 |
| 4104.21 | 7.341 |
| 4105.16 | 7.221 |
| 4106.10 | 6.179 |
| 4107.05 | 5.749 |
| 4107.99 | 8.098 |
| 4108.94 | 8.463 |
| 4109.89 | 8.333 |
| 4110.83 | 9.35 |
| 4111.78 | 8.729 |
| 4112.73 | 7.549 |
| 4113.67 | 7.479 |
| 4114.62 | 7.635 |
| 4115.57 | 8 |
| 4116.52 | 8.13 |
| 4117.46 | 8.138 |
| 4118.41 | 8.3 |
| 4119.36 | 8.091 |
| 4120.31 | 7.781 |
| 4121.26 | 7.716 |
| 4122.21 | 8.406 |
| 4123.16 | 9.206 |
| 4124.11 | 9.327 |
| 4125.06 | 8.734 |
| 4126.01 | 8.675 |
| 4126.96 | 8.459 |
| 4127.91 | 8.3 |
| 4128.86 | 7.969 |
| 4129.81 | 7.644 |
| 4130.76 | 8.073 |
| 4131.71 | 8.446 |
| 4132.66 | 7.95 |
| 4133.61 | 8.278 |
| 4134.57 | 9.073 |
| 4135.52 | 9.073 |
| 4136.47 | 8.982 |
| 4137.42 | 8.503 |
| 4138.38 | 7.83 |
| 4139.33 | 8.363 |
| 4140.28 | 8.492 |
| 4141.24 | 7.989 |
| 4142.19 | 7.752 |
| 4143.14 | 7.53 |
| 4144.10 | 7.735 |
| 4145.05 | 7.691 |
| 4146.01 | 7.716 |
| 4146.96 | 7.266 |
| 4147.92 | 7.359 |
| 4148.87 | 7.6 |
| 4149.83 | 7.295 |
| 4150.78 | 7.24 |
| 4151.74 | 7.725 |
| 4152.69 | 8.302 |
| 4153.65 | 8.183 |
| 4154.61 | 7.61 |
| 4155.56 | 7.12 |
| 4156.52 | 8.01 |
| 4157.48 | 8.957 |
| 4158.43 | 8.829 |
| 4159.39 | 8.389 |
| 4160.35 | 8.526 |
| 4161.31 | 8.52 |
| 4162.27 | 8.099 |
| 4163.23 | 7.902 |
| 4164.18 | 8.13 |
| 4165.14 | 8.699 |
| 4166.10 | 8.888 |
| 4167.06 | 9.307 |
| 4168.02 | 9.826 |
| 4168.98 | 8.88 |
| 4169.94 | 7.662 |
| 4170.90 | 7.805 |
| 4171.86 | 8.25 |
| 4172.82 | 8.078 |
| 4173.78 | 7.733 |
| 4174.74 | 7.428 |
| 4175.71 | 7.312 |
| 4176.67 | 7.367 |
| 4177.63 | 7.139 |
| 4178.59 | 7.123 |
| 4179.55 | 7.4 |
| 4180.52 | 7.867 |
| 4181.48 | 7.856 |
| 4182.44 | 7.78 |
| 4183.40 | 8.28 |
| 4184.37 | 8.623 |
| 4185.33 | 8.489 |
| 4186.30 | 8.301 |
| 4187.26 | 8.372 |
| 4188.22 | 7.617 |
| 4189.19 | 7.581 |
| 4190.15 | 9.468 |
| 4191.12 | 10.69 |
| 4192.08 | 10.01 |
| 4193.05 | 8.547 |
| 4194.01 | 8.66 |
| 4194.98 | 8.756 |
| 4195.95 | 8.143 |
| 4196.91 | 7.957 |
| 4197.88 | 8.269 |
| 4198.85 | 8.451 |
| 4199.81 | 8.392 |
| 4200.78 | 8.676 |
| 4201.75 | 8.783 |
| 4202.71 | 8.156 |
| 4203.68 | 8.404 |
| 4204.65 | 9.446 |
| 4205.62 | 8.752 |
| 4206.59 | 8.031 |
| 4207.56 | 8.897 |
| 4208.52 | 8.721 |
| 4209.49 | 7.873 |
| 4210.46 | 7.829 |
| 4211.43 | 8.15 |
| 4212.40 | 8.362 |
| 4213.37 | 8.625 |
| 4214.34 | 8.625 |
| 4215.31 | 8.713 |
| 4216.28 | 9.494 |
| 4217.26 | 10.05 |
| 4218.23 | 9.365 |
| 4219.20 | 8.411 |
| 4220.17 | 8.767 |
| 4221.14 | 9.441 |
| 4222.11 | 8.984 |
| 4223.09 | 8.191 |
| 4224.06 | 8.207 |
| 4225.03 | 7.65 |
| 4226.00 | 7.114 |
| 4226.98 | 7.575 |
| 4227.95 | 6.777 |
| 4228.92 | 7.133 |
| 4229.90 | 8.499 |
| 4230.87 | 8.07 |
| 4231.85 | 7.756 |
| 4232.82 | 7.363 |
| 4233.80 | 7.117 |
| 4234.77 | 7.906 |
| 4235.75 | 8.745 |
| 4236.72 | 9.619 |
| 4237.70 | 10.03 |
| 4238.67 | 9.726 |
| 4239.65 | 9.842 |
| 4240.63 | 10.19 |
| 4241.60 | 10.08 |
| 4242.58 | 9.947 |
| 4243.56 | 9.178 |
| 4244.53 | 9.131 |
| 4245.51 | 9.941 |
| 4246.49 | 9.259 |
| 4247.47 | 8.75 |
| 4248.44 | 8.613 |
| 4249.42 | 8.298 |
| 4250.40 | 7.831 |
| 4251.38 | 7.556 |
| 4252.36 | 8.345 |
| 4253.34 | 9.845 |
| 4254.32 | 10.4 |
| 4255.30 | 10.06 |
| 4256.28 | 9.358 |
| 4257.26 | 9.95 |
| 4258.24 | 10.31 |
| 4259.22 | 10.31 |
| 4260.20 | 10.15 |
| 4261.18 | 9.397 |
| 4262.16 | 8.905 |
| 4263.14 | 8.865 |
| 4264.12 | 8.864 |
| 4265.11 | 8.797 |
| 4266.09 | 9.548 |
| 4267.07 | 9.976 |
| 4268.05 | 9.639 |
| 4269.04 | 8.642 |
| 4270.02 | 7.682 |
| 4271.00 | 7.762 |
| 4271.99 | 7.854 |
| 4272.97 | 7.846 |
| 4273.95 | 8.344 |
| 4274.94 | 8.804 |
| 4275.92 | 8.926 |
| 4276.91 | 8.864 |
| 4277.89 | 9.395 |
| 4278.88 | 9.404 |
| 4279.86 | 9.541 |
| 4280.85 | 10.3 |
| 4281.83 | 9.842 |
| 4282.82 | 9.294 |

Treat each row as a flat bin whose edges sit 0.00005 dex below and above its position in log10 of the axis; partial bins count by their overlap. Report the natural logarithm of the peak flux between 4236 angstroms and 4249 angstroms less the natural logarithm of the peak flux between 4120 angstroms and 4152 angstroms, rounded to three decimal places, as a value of 0.088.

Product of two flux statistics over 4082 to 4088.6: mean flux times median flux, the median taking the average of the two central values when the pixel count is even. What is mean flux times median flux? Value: 73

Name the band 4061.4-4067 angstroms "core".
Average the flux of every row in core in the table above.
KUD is 8.3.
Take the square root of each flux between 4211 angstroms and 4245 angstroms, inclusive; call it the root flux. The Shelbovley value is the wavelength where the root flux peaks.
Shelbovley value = 4240.63 angstroms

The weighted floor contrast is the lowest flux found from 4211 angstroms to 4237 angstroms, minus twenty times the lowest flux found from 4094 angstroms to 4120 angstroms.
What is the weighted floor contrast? -108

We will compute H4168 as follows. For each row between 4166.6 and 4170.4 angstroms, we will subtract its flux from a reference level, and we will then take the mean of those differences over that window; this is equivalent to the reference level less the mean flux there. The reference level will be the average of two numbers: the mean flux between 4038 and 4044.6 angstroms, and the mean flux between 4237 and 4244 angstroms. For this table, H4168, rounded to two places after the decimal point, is 0.36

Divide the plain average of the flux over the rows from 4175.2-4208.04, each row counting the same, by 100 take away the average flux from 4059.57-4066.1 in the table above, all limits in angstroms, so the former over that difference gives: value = 0.0908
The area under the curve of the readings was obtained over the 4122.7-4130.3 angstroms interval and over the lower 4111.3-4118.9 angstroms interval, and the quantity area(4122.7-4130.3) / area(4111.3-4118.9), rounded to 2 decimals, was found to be 1.07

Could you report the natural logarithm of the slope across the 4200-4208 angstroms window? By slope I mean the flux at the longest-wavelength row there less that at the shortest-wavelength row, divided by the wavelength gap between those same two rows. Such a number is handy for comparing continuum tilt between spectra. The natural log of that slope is -3.4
